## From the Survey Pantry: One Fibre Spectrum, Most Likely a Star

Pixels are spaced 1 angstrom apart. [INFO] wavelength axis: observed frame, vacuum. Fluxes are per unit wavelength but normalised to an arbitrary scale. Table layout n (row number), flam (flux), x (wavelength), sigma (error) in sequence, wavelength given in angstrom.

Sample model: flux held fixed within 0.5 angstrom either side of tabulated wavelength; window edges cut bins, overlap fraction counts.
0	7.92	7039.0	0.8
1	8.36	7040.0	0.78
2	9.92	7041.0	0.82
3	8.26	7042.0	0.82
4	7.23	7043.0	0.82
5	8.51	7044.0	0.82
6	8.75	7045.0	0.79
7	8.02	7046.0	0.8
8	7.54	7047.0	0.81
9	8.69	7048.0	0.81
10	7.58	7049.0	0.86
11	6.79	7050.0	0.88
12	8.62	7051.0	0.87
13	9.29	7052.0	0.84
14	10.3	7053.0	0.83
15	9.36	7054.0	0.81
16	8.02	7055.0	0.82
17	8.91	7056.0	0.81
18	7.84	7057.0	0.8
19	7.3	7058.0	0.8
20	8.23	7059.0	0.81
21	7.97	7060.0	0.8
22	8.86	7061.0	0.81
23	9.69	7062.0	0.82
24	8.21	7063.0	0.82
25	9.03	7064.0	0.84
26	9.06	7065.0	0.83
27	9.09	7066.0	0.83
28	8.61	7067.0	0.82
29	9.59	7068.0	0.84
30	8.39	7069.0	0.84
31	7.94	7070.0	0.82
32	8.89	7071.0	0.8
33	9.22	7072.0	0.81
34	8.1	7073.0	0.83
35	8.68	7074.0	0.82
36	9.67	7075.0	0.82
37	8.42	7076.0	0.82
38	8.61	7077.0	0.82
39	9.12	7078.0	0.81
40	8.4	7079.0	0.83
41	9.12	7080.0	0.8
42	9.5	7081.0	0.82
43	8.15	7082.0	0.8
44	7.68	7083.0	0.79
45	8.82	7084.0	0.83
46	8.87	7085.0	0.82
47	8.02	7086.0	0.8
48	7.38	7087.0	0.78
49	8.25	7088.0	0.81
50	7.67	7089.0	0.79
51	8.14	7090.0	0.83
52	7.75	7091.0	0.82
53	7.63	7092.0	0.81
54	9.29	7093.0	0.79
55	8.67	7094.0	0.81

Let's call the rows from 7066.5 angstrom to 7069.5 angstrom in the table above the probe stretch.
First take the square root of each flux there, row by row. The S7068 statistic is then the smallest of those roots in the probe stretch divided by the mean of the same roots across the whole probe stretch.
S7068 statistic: 0.973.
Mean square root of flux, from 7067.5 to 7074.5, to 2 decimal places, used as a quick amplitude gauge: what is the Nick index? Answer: 2.95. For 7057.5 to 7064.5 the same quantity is 2.91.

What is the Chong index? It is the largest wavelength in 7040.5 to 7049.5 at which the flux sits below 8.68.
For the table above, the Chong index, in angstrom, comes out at 7049.0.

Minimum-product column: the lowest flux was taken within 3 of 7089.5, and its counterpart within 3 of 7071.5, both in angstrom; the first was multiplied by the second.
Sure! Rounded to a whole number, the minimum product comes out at 59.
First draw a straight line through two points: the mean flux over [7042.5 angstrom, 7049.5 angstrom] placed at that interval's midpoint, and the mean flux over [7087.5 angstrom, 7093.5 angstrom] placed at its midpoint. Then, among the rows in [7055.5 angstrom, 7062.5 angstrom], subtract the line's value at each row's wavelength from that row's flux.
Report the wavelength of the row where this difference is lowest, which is 7058.0 angstrom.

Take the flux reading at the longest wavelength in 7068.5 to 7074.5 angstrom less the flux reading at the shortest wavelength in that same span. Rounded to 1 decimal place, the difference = 0.3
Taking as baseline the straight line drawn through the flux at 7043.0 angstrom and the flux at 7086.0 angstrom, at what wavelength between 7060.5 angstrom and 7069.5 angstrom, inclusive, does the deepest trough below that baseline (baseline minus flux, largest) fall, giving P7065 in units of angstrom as 7063.0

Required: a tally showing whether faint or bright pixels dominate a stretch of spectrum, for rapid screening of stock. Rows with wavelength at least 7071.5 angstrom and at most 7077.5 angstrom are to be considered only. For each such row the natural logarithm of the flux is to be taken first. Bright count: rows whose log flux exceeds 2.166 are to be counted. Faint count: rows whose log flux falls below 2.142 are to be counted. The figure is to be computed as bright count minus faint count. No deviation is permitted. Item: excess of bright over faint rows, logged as 0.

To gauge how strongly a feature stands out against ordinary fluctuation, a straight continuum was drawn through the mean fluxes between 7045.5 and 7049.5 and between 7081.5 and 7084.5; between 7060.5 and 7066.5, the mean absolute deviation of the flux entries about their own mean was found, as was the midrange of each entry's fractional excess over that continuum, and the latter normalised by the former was 0.36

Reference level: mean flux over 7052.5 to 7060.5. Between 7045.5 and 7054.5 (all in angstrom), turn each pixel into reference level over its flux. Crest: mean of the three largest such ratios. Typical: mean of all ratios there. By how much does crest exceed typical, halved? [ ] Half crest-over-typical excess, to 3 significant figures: 0.0737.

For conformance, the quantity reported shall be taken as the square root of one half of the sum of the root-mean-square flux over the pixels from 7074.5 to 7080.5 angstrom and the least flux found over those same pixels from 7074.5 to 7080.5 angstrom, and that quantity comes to 2.94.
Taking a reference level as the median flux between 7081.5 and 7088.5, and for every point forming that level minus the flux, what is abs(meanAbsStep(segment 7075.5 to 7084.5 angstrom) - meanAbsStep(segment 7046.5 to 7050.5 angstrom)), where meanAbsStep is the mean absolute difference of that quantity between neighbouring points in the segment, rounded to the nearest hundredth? 0.33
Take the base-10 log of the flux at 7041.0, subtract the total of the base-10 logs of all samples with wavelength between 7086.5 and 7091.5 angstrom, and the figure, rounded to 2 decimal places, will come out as -3.47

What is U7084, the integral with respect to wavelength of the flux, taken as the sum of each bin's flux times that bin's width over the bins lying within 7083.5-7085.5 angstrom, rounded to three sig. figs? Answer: 17.7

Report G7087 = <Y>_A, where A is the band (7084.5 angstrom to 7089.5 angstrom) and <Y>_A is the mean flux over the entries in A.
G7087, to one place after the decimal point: 8.0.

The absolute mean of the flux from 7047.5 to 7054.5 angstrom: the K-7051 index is 8.7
